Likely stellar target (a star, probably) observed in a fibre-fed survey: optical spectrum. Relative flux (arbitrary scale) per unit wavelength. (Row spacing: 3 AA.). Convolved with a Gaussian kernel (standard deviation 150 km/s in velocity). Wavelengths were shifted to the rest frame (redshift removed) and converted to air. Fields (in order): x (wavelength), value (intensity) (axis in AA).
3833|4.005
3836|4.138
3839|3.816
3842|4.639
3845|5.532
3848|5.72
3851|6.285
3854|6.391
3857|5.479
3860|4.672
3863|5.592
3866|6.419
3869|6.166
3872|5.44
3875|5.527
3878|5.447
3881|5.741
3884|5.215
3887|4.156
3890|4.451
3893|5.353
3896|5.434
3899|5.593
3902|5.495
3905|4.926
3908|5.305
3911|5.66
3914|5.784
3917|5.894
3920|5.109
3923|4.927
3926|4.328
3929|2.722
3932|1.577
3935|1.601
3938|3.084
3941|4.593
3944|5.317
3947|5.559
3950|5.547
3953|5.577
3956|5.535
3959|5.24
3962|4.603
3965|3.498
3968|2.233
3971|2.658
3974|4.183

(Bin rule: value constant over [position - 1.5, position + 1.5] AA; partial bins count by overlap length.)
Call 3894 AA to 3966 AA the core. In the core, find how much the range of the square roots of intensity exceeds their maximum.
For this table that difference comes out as -1.3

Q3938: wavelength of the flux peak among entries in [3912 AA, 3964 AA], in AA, 3917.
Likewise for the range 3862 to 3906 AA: 3866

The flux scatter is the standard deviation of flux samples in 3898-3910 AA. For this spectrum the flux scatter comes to 0.3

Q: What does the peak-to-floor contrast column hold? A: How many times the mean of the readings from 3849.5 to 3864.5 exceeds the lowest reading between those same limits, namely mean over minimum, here 1.22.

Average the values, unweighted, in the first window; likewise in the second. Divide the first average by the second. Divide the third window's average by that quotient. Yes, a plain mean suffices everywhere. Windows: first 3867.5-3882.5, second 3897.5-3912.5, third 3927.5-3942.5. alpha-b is 3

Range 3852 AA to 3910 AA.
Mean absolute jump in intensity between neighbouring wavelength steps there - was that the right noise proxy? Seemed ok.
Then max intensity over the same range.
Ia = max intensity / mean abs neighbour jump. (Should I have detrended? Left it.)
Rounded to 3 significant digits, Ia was 12.9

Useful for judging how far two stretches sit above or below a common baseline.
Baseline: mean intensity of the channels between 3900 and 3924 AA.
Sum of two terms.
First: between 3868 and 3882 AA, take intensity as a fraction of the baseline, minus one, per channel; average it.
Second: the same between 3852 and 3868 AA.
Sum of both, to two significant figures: 0.11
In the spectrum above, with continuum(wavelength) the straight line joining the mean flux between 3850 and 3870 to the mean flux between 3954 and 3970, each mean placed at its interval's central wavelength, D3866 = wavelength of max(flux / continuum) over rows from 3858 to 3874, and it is 3866 AA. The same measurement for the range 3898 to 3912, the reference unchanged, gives 3911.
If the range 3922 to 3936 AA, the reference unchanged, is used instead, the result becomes 3923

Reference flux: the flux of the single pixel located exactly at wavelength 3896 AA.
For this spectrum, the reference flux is 5.434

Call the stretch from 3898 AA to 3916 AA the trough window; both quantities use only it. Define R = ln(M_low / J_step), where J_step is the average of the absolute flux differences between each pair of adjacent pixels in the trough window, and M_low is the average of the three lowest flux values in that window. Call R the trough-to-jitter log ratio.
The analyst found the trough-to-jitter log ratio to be 2.8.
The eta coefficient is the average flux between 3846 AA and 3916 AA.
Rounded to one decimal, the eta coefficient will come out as 5.5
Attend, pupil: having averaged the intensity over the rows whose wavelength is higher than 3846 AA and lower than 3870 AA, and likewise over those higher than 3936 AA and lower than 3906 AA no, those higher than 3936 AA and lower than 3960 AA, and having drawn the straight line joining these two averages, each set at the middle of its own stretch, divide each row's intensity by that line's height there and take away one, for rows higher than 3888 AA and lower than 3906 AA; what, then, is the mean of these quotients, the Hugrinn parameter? -0.05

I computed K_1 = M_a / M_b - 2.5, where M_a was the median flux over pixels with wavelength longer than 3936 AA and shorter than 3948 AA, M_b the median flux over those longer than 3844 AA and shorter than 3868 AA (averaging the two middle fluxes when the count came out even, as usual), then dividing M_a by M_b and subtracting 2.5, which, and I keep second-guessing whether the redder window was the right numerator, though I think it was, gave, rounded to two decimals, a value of -1.62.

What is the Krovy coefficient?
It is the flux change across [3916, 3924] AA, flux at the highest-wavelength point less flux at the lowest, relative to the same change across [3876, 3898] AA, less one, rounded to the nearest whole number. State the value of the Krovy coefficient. 73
